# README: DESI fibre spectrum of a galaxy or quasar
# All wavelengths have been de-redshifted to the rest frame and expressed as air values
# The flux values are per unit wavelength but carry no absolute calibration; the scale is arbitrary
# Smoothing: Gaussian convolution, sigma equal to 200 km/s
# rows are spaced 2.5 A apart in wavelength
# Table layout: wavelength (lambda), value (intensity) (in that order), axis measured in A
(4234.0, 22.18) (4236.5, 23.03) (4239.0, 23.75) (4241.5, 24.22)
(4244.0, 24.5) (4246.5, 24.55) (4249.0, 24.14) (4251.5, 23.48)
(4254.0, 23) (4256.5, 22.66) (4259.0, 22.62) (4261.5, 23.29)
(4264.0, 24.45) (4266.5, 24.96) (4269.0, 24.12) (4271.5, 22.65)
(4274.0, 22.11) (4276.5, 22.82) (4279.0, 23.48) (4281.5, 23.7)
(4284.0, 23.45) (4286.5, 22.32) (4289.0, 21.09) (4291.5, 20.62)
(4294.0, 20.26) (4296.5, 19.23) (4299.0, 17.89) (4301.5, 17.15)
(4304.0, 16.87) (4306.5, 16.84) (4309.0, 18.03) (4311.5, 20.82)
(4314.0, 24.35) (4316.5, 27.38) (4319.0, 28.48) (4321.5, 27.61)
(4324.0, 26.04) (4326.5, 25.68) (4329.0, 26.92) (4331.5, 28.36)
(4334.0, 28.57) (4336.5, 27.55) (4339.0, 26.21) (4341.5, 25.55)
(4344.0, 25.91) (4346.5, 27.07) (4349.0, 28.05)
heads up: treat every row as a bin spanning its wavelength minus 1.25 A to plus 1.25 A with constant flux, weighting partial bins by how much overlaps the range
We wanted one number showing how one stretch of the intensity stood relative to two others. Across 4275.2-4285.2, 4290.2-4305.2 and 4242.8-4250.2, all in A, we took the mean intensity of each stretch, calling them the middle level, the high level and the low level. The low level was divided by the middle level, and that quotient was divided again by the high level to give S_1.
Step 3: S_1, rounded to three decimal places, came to 0.056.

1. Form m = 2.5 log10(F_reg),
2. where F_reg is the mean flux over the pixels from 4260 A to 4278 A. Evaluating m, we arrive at 3.43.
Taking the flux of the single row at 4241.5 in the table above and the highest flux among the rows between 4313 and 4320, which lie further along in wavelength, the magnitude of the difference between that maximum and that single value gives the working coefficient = 4.3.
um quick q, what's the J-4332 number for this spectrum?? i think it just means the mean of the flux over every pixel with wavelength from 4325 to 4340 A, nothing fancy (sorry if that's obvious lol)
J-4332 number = 27.2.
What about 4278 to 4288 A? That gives 23.2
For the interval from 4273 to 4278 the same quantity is 22.5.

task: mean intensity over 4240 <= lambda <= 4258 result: 23.8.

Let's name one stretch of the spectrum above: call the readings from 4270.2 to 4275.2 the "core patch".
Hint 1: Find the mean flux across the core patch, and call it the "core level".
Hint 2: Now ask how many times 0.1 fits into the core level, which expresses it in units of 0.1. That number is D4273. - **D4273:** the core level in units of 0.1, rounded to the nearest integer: 224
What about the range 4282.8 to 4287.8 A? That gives 229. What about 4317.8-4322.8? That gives 280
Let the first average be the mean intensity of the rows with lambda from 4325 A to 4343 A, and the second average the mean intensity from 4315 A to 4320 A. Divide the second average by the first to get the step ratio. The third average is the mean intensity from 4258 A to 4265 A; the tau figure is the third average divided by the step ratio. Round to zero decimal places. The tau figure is 23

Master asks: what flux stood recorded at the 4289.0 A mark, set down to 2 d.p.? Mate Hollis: 21.09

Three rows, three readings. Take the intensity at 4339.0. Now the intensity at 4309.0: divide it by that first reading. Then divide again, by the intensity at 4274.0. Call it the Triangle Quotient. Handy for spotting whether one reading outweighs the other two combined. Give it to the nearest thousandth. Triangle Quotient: 0.031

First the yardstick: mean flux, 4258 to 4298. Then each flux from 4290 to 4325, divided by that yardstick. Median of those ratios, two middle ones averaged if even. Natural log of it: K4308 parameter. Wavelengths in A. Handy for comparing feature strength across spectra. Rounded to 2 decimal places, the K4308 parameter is -0.10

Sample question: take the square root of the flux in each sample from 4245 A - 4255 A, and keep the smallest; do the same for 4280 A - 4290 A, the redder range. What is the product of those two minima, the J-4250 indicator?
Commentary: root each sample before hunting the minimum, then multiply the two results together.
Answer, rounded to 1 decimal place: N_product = 22.0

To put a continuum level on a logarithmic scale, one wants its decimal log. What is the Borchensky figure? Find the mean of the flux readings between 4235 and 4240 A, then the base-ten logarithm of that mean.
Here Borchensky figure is 1.37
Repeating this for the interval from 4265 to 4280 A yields 1.37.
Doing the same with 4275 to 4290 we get 1.36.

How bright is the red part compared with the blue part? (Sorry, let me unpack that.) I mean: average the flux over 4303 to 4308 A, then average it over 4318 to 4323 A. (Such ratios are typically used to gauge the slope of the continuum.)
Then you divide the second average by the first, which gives 1.7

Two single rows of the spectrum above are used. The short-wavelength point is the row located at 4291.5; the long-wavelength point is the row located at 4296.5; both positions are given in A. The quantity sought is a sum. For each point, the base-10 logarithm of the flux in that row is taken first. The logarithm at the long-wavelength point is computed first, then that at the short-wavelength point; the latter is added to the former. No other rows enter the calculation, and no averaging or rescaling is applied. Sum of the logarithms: 2.60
